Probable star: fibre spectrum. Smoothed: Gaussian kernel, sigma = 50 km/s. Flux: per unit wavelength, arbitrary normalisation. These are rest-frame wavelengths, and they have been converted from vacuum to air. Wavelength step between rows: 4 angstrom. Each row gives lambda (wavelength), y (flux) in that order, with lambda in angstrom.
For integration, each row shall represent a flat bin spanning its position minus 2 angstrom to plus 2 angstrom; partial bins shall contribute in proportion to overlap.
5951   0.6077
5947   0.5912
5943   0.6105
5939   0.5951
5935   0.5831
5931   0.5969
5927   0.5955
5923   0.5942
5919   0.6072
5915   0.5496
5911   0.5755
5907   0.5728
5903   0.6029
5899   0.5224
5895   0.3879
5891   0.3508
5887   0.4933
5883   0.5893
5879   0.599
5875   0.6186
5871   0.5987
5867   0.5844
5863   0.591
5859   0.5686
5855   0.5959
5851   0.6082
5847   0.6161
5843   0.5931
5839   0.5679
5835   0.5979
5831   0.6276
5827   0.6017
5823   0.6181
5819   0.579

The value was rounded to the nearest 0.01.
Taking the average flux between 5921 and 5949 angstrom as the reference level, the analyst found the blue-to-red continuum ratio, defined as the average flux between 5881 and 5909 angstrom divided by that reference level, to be 0.84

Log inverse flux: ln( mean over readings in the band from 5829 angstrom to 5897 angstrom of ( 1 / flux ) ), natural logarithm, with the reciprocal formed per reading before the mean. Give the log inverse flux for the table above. 0.60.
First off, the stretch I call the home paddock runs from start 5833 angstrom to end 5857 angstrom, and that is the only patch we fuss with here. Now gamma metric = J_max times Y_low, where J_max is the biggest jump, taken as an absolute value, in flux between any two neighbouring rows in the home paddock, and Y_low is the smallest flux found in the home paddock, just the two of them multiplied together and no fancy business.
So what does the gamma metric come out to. 0.02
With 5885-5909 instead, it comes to 0.05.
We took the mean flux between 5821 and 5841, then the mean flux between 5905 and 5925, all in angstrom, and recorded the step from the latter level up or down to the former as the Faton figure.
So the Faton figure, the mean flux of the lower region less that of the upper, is 0.023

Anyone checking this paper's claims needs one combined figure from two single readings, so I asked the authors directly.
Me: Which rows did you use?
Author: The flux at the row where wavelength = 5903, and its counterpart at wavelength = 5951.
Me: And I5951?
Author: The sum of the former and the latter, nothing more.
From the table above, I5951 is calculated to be 1.21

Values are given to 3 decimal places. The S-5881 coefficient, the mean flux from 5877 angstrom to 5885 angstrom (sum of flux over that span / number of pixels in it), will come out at 0.594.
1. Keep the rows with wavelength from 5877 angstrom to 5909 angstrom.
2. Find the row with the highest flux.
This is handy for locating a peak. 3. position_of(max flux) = 5903 angstrom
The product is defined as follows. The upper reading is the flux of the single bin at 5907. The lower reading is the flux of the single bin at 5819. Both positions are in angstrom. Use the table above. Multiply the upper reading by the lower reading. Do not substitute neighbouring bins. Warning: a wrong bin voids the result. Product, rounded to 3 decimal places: 0.332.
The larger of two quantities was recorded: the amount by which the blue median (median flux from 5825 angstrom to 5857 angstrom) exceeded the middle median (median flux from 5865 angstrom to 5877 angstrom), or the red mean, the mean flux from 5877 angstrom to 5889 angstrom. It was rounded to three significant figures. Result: 0.561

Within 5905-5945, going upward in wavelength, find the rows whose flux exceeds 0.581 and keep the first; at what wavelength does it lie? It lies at 5919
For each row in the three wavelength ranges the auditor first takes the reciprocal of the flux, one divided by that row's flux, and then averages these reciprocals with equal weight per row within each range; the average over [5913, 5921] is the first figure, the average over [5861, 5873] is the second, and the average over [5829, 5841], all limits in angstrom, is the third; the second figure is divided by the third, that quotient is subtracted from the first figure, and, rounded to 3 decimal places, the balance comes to 0.724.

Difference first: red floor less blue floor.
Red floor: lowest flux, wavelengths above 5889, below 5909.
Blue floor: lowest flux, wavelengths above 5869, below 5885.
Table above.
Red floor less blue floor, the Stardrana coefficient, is -0.24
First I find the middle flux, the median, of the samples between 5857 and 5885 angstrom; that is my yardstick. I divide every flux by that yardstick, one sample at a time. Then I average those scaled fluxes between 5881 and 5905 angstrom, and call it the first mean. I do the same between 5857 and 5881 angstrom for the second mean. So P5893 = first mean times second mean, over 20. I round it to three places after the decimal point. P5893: 0.042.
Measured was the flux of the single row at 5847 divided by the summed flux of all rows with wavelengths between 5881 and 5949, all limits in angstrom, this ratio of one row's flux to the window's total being 0.0654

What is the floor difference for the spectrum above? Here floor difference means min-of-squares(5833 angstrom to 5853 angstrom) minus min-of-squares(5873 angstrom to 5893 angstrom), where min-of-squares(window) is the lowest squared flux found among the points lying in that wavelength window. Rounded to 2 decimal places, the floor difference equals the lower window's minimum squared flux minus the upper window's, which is 0.20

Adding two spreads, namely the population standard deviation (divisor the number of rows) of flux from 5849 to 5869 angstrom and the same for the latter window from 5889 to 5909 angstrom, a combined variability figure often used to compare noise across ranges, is 0.11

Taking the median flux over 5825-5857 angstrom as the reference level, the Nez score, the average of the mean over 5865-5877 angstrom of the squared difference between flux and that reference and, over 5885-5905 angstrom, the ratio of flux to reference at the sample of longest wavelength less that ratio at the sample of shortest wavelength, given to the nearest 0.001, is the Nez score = 0.091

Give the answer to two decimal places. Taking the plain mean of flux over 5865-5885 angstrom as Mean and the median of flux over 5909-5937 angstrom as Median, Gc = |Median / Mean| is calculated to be 0.99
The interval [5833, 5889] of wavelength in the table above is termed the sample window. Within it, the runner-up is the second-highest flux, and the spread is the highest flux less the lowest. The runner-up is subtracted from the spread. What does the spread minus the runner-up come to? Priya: -0.49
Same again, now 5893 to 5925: -0.38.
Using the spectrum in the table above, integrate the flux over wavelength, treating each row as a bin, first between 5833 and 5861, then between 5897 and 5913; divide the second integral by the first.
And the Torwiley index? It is 0.5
